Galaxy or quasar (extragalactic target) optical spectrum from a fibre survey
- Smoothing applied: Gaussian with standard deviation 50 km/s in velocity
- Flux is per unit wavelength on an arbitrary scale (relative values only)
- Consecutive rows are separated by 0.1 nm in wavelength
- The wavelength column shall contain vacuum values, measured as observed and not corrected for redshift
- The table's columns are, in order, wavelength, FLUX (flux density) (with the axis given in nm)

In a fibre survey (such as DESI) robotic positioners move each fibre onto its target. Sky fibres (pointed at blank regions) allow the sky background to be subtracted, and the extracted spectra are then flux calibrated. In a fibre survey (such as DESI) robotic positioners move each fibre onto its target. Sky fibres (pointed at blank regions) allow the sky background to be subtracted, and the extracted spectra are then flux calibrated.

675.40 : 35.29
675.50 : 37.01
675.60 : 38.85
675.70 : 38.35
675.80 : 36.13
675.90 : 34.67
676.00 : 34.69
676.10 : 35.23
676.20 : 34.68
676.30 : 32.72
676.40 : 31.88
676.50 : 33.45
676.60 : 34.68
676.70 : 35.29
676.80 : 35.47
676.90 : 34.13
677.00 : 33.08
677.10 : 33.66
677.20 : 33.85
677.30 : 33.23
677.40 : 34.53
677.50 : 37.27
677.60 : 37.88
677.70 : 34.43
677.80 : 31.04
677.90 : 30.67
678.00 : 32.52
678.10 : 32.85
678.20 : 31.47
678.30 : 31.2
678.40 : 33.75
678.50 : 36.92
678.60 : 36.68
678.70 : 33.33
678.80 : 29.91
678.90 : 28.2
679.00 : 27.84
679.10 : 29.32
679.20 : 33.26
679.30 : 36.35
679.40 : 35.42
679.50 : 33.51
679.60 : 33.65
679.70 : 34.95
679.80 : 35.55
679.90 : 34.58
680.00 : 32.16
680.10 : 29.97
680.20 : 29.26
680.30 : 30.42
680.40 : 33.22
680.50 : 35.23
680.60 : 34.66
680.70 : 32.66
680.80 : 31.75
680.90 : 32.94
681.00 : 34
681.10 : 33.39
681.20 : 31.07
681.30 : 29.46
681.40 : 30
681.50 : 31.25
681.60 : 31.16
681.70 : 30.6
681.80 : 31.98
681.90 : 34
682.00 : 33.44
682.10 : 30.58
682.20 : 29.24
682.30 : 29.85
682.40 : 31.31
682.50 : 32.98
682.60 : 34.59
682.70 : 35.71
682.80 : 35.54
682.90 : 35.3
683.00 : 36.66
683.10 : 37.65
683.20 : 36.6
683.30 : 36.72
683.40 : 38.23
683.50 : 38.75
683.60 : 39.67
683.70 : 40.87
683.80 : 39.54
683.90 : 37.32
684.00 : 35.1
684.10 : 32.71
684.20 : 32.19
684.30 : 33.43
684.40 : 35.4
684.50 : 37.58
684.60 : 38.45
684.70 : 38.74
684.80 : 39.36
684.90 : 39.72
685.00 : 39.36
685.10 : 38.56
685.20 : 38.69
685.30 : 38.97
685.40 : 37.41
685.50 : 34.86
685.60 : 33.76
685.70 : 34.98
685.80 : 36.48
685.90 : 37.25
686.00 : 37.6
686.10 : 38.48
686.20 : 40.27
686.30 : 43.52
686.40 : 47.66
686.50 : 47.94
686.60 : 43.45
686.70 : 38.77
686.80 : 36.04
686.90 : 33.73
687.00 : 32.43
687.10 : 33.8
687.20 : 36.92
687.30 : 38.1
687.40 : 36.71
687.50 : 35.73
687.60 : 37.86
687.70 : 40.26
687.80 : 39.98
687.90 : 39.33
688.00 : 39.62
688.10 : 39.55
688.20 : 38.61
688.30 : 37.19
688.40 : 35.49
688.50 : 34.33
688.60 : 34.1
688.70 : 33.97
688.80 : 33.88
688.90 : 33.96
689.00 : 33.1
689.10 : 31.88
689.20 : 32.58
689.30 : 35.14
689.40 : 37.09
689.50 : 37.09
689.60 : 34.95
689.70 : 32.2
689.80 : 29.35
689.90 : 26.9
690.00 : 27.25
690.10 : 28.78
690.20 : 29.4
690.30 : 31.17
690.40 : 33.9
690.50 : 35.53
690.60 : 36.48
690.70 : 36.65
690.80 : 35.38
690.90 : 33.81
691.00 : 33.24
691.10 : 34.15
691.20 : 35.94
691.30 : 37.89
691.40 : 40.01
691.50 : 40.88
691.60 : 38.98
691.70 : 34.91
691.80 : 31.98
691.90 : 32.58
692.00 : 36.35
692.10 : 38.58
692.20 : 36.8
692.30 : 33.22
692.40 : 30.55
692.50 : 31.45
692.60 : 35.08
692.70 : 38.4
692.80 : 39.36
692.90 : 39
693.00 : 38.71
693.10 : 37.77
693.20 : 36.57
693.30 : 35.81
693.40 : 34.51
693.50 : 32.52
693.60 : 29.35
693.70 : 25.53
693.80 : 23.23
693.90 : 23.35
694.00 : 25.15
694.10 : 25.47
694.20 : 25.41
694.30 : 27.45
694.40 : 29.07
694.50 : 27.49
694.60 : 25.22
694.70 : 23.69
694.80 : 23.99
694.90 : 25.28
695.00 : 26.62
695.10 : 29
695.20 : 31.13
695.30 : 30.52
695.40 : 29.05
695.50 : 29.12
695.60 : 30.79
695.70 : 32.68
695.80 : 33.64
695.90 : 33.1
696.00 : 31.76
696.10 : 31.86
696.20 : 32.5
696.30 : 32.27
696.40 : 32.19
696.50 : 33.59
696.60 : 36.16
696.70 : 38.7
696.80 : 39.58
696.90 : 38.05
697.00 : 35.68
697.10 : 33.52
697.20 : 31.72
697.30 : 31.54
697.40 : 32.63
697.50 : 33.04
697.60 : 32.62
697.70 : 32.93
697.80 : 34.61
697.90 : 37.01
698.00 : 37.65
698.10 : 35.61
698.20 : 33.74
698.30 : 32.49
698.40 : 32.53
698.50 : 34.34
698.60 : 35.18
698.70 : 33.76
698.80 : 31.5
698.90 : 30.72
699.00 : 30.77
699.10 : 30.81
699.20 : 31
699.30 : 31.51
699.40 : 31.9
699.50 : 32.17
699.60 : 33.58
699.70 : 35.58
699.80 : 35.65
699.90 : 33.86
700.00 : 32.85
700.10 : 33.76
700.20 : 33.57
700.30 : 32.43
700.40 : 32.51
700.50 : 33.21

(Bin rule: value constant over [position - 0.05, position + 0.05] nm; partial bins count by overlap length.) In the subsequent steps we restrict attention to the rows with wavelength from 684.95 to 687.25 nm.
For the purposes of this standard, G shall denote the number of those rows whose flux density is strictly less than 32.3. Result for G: 0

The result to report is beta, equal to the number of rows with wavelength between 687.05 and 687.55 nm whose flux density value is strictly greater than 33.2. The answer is 5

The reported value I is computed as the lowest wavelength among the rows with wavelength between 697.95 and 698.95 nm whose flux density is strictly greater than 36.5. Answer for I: 698.00 nm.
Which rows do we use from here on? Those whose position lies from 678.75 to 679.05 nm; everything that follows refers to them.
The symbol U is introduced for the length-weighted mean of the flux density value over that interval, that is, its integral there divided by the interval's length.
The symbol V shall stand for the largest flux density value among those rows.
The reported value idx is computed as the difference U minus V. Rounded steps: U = 29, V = 29.91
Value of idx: -1.3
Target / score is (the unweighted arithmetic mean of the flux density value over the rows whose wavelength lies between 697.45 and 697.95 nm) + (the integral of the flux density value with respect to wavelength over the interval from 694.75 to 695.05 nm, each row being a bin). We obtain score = 42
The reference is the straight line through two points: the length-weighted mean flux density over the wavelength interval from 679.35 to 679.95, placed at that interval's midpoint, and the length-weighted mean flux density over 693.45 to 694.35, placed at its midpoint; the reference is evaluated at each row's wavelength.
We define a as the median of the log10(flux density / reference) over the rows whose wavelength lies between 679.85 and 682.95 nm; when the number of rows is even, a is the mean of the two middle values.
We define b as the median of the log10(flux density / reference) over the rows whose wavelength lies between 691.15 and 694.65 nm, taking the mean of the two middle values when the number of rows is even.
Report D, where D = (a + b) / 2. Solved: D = 0.041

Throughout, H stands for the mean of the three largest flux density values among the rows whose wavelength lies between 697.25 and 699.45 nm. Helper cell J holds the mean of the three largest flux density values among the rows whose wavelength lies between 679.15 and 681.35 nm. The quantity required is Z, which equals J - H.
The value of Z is -1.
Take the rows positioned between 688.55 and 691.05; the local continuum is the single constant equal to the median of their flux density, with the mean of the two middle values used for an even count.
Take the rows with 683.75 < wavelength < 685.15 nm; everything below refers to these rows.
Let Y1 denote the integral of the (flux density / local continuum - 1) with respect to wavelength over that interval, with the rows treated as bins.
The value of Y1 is 0.13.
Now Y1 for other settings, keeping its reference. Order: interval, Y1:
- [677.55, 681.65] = -0.15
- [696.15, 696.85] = 0.02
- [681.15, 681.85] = -0.06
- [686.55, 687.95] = 0.14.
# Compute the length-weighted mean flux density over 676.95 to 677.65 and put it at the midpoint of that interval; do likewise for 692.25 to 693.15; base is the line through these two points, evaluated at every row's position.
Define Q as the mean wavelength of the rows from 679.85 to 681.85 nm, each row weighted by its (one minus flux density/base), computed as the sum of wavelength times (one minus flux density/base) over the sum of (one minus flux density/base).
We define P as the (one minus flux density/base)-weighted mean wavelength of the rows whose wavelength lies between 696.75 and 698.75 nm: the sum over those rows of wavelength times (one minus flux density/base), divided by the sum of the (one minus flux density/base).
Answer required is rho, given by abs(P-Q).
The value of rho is 16.96 nm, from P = 697.90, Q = 680.94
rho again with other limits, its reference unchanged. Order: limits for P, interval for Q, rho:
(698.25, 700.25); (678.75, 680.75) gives 19.62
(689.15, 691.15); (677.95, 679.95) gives 11.33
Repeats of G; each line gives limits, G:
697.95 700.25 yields 8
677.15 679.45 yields 8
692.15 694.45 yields 11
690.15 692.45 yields 4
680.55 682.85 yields 12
